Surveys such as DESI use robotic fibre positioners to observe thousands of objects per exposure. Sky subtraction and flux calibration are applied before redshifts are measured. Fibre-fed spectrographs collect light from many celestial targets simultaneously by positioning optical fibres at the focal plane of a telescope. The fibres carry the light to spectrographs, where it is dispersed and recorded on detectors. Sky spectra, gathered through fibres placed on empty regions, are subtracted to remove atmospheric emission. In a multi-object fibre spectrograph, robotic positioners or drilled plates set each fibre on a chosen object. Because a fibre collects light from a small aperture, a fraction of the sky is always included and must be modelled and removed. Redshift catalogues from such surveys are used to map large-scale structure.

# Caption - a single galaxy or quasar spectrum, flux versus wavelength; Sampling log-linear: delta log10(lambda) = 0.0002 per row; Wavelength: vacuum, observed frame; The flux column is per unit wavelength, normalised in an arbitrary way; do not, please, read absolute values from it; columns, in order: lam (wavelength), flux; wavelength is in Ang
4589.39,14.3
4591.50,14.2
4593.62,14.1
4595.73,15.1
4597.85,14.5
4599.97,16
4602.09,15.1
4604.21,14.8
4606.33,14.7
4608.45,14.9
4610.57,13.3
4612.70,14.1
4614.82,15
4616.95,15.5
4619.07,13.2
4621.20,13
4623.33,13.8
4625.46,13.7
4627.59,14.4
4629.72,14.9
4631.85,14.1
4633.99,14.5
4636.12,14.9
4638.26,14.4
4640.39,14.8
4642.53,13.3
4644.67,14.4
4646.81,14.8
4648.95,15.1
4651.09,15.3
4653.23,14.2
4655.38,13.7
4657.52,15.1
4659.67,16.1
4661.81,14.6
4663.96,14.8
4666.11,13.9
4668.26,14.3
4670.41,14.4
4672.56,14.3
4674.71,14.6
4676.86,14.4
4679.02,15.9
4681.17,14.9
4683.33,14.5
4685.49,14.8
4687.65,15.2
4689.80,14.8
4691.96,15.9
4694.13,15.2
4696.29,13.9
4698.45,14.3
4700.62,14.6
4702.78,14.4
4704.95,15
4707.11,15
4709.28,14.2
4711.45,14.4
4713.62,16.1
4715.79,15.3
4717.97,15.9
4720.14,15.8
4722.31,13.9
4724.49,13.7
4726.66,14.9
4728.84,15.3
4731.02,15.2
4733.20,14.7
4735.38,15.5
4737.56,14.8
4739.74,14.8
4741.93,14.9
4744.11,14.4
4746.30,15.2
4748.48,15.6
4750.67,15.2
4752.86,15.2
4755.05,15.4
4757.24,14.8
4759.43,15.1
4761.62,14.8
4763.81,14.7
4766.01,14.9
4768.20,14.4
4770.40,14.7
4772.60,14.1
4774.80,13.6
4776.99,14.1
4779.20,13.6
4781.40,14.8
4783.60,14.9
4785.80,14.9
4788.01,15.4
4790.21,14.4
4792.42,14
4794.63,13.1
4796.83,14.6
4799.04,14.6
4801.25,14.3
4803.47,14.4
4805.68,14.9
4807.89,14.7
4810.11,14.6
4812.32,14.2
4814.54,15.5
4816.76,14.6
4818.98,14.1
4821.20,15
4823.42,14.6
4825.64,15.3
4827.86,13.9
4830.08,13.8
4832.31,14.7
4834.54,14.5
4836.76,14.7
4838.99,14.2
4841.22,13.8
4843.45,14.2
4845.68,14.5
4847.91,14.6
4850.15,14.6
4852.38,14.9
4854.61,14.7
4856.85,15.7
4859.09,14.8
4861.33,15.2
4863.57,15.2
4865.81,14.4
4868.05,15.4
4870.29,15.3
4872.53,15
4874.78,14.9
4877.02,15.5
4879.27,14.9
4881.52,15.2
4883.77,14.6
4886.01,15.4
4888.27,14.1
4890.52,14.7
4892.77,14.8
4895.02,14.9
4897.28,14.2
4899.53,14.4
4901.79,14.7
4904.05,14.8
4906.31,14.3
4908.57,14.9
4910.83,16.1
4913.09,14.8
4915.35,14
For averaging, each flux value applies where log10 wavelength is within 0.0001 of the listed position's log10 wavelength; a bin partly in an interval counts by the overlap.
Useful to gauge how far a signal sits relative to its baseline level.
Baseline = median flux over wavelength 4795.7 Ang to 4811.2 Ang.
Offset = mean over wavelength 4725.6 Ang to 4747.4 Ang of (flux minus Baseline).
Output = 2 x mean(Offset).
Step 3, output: 0.74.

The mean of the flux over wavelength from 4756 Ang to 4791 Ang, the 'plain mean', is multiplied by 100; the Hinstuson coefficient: 1458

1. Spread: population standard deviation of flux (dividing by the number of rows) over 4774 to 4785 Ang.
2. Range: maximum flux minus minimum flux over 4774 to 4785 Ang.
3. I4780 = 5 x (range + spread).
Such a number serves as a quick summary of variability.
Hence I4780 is 9.3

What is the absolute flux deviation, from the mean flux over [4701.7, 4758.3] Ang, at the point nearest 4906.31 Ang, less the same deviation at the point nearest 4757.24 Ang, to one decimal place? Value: 0.5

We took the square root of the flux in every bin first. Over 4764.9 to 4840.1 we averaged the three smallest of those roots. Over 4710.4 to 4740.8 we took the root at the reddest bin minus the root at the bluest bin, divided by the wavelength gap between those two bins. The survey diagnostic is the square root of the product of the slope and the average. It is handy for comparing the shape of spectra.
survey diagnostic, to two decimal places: 0.08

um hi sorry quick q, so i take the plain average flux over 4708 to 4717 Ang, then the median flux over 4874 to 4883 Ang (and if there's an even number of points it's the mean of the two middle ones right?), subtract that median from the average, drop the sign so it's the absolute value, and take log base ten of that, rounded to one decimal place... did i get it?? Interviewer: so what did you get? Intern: -1.3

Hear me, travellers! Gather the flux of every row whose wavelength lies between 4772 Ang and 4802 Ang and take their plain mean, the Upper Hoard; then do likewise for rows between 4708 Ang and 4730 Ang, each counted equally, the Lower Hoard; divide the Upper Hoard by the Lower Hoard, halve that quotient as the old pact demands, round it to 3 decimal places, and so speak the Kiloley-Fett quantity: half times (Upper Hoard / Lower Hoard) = 0.479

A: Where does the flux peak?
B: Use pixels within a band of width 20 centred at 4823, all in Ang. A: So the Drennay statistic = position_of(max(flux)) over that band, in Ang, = 4814.54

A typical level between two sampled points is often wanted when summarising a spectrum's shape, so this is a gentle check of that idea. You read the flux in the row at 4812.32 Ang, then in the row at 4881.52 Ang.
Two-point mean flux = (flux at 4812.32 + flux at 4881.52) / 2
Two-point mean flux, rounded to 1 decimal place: 14.7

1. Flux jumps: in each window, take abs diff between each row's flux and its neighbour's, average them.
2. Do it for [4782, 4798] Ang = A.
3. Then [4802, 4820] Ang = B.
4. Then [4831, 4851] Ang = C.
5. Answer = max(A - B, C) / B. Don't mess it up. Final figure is 0.5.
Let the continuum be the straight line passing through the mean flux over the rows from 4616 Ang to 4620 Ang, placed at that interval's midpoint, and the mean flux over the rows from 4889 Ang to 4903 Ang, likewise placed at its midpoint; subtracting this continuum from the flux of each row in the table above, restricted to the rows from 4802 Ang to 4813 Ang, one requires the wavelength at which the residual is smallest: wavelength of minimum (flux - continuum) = 4812.32 Ang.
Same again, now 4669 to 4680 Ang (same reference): 4672.56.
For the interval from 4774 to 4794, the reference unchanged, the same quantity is 4779.20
